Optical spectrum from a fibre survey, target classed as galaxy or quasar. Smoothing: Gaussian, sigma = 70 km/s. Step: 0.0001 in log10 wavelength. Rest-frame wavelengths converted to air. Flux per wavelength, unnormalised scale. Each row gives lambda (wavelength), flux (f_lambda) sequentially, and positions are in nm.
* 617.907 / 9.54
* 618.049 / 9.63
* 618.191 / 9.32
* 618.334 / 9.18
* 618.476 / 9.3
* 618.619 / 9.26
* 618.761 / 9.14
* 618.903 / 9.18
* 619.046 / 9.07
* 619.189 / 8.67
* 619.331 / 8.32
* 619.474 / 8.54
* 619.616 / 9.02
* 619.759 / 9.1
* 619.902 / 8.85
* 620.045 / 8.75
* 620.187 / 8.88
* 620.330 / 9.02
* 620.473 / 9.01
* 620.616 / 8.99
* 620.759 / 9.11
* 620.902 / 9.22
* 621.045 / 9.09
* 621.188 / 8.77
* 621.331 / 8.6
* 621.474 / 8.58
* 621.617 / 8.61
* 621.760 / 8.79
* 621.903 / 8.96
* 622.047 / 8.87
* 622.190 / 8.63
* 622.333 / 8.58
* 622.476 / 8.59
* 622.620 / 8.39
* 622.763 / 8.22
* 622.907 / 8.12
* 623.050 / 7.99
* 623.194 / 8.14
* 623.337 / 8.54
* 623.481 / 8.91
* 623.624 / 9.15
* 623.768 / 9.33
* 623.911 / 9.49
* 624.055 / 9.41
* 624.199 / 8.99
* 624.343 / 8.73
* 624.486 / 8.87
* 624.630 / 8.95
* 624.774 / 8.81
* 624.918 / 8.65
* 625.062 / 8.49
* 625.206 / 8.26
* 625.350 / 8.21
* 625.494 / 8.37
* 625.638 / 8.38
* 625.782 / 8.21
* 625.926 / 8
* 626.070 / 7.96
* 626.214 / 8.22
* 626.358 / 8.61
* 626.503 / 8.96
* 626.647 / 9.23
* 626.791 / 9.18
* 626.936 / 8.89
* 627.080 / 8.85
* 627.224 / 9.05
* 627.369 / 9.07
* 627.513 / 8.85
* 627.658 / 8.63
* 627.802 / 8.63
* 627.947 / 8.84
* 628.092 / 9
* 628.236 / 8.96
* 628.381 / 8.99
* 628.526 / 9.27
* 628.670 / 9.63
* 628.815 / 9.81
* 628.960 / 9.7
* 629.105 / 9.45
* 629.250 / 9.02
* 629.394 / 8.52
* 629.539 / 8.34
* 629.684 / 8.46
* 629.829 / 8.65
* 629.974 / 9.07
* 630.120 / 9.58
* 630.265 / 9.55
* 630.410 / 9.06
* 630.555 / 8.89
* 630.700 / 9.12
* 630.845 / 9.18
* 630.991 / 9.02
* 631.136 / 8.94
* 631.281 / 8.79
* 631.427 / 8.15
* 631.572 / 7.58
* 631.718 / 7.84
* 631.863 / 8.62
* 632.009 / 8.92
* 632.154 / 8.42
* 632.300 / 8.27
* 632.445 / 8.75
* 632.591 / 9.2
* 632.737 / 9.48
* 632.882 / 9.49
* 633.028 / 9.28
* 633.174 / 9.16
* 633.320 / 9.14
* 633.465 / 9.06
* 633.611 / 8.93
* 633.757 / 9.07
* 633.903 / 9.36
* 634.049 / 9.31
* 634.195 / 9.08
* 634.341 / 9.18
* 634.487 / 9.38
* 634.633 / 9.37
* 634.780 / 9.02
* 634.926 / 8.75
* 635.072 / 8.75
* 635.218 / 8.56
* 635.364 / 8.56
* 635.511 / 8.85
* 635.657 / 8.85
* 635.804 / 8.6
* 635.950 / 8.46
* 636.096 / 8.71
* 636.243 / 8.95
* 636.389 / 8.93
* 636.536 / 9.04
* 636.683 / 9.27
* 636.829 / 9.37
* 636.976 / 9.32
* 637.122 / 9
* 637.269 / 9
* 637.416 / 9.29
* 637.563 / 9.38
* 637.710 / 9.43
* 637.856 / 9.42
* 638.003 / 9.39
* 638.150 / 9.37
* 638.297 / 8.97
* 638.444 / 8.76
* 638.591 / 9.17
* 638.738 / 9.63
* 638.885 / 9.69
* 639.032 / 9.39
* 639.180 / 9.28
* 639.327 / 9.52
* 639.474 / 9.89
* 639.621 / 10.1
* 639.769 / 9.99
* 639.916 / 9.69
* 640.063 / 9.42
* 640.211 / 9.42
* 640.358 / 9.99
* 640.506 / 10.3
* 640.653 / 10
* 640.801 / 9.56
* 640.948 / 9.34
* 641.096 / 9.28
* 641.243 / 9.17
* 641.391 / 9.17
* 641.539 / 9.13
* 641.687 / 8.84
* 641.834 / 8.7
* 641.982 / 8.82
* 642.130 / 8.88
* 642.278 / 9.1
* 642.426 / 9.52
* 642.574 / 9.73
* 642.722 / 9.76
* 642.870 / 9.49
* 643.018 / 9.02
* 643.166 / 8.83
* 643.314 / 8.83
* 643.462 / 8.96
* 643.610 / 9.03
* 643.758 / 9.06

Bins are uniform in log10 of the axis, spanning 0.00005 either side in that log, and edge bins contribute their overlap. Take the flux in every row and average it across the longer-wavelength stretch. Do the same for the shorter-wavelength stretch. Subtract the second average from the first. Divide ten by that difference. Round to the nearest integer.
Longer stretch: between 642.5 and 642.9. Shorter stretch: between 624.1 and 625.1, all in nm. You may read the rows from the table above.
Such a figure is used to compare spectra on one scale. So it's 11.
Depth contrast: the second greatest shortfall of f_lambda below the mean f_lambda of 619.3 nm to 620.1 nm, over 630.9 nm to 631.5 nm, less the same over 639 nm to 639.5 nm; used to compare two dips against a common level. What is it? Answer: 0.60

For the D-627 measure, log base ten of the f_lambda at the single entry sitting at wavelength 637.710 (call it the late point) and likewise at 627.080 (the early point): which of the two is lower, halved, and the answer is 0.473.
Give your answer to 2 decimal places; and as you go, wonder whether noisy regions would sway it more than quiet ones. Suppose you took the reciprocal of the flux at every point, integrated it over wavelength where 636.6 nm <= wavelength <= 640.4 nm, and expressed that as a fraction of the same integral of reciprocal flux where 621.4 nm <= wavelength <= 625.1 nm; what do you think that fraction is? 0.95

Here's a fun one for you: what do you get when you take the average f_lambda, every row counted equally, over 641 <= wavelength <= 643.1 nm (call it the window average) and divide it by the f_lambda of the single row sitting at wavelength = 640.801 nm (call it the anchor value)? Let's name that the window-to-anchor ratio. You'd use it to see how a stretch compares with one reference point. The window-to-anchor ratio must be 0.96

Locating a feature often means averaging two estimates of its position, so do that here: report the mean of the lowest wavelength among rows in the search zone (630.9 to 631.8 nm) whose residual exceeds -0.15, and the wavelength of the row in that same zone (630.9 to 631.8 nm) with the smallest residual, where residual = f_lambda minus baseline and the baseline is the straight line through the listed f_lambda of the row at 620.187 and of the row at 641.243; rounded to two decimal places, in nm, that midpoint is 631.28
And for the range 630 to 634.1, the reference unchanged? 630.85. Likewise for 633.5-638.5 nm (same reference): 634.78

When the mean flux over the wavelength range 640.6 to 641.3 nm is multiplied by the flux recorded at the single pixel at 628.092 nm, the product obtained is 85.2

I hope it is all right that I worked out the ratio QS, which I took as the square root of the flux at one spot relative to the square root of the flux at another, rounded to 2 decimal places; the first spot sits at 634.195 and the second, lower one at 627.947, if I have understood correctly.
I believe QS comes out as 1.01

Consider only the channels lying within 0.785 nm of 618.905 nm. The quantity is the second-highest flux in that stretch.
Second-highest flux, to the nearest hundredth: 9.30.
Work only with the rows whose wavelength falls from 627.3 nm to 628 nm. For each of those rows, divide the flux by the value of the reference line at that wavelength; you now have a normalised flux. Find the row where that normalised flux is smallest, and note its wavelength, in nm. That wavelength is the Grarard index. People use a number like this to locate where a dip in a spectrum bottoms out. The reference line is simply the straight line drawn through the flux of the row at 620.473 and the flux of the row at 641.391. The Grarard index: 627.802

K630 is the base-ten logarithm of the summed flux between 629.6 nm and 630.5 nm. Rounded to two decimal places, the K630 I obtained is 1.74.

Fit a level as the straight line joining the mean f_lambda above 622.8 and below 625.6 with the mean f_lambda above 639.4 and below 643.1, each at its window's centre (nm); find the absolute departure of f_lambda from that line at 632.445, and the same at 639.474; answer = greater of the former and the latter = 0.52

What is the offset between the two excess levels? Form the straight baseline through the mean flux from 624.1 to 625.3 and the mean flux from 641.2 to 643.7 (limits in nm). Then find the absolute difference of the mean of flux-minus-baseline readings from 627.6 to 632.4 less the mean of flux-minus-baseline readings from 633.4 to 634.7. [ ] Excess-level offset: 0.23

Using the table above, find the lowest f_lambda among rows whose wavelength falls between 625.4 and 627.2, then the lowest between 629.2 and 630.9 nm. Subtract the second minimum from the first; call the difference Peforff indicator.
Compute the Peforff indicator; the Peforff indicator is -0.38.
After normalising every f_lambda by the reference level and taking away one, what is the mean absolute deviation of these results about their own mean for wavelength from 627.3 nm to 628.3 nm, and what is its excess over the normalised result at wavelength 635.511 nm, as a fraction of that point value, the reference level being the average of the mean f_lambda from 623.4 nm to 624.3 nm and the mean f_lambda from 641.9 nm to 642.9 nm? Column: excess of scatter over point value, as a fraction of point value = -1.3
